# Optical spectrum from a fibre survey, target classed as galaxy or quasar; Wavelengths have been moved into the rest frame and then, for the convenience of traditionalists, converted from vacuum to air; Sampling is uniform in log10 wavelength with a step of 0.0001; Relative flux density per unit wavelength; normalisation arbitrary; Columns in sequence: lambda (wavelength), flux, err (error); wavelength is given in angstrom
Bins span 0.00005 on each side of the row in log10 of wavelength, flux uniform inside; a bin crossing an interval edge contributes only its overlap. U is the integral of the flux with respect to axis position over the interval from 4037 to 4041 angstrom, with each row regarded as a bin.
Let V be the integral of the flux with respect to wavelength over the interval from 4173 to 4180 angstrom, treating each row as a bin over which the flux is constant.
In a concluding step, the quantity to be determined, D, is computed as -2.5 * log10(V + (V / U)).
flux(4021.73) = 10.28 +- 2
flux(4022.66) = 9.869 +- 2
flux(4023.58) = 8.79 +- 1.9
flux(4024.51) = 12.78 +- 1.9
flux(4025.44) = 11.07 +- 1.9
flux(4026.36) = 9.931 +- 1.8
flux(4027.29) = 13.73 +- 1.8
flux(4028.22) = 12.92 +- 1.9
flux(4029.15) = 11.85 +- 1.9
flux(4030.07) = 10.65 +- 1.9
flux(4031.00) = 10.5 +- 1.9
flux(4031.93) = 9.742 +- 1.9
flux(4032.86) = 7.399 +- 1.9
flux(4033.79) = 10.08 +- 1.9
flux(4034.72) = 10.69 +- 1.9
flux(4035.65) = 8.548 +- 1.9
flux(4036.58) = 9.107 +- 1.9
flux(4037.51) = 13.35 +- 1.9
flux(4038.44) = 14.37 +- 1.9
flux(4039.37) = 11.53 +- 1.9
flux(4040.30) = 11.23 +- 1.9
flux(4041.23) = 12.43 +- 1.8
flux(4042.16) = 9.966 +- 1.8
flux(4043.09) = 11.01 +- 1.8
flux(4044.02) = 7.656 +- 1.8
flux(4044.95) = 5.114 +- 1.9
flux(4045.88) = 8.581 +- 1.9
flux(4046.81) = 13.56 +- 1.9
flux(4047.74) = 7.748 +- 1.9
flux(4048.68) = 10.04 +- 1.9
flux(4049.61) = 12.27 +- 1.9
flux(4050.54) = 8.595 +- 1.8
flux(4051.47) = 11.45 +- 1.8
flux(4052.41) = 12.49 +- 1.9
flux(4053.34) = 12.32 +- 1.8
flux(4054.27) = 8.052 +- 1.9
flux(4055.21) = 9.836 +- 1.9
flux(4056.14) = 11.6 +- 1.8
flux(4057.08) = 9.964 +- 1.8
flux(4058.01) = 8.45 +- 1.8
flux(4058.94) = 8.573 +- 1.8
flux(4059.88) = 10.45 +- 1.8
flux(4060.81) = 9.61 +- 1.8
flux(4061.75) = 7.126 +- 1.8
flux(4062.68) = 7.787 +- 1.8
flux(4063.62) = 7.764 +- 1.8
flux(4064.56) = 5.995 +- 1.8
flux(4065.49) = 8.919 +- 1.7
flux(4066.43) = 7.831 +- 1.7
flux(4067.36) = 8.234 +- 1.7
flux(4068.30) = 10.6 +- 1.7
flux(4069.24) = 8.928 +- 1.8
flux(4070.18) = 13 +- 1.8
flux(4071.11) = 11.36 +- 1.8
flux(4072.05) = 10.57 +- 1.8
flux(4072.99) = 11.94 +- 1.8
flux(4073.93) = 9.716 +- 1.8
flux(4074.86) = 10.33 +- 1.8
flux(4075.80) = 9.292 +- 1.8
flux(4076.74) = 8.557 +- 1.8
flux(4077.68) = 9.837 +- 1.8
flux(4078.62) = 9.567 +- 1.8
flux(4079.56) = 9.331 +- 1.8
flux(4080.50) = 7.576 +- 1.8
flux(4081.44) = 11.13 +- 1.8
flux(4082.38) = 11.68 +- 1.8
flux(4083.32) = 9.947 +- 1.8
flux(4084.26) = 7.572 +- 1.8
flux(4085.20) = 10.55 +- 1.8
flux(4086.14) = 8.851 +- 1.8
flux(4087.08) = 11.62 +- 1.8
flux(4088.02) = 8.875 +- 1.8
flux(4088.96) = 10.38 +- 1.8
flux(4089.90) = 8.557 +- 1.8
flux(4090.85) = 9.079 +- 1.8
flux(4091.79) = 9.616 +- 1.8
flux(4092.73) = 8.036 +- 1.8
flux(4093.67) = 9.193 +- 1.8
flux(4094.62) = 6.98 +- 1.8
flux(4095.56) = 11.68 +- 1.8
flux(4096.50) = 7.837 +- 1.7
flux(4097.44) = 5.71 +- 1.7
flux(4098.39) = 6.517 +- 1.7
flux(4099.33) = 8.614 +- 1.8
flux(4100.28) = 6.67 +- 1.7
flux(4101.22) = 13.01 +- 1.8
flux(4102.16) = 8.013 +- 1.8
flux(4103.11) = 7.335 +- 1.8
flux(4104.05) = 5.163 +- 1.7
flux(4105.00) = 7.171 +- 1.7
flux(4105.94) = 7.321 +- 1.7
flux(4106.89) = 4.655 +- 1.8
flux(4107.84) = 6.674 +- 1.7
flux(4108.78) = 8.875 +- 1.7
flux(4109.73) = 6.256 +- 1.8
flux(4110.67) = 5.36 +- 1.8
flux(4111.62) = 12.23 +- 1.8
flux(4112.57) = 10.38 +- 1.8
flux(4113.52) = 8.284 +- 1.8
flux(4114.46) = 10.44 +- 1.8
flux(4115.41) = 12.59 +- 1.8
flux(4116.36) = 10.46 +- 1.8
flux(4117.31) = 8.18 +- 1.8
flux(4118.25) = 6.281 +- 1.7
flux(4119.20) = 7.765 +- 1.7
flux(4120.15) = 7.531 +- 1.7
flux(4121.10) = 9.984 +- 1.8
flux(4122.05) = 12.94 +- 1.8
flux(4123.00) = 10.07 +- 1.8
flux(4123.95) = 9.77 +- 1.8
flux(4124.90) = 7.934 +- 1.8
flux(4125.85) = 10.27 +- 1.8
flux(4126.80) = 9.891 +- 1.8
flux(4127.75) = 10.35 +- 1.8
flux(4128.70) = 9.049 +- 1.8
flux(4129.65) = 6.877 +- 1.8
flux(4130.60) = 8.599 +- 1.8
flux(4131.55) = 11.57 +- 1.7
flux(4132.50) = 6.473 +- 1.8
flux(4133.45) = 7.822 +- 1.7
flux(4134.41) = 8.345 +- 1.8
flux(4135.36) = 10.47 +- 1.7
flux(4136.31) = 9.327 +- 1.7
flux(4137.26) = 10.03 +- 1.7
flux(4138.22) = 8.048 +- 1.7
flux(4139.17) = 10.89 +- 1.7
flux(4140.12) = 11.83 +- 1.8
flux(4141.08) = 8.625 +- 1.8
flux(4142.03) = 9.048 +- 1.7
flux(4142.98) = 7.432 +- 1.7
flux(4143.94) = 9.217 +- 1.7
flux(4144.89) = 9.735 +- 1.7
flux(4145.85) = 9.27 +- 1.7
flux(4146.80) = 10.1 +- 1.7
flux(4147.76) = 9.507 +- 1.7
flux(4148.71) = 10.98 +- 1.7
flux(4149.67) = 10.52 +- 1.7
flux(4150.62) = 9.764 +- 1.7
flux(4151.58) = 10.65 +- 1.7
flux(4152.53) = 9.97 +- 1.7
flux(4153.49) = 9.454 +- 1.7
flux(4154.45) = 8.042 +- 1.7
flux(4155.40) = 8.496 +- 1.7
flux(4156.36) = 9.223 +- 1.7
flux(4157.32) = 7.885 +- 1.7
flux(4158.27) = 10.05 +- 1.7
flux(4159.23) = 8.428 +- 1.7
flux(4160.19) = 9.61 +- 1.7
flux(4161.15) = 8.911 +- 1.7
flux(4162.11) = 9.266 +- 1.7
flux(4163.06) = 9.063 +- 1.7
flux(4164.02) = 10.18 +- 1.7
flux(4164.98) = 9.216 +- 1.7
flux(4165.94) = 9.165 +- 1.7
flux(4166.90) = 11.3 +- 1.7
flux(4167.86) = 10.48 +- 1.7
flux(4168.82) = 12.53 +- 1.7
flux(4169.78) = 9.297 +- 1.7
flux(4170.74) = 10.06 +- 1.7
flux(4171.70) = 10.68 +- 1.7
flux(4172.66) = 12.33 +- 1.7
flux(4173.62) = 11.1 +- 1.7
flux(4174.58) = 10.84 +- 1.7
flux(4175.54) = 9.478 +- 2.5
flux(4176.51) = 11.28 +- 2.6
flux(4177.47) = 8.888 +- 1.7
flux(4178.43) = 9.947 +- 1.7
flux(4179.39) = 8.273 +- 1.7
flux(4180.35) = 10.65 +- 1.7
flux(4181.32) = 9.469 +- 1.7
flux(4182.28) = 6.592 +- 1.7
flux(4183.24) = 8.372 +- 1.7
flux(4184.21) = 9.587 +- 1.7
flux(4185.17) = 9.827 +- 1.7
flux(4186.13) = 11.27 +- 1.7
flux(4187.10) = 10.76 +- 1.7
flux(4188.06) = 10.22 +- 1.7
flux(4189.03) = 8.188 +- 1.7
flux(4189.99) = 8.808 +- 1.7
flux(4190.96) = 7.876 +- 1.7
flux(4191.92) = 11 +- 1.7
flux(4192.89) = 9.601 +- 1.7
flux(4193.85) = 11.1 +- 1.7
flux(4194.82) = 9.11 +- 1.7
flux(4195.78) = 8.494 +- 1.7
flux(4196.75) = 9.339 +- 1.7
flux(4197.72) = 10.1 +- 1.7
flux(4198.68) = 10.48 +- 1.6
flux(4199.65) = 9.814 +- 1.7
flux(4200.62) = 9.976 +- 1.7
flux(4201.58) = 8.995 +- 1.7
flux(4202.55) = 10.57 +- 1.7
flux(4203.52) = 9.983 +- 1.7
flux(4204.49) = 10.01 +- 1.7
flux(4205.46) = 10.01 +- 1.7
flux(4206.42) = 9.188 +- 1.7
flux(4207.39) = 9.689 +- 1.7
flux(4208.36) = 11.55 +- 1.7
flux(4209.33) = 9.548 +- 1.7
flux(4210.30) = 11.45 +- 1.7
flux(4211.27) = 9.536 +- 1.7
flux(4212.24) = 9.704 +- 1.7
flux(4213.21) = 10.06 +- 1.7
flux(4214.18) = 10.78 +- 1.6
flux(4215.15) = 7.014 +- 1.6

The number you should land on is -4.64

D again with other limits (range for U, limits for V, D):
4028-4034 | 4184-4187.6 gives -3.95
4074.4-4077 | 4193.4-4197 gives -3.88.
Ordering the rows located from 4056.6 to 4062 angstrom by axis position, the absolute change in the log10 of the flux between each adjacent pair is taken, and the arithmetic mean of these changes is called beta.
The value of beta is 0.066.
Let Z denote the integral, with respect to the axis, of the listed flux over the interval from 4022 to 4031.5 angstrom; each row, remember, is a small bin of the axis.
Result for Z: 106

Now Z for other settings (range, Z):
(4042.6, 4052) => 90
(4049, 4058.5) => 100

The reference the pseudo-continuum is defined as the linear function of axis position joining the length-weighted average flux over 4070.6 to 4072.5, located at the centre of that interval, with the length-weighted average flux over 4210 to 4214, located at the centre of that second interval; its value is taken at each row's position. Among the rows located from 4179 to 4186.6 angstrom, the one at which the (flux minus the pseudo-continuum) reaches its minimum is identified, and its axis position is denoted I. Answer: 4182.28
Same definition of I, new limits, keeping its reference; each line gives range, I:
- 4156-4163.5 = 4157.32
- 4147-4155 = 4154.45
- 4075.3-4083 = 4080.50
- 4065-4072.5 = 4066.43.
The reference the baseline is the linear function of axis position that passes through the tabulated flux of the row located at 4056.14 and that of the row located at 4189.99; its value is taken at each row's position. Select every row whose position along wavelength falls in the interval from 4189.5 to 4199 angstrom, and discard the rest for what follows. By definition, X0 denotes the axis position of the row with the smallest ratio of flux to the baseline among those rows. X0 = 4190.96 angstrom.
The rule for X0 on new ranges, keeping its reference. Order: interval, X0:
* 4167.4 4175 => 4169.78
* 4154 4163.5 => 4157.32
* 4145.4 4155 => 4154.45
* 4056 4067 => 4064.56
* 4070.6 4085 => 4080.50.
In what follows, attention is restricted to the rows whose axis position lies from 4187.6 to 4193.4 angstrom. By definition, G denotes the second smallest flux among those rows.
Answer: 8.188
